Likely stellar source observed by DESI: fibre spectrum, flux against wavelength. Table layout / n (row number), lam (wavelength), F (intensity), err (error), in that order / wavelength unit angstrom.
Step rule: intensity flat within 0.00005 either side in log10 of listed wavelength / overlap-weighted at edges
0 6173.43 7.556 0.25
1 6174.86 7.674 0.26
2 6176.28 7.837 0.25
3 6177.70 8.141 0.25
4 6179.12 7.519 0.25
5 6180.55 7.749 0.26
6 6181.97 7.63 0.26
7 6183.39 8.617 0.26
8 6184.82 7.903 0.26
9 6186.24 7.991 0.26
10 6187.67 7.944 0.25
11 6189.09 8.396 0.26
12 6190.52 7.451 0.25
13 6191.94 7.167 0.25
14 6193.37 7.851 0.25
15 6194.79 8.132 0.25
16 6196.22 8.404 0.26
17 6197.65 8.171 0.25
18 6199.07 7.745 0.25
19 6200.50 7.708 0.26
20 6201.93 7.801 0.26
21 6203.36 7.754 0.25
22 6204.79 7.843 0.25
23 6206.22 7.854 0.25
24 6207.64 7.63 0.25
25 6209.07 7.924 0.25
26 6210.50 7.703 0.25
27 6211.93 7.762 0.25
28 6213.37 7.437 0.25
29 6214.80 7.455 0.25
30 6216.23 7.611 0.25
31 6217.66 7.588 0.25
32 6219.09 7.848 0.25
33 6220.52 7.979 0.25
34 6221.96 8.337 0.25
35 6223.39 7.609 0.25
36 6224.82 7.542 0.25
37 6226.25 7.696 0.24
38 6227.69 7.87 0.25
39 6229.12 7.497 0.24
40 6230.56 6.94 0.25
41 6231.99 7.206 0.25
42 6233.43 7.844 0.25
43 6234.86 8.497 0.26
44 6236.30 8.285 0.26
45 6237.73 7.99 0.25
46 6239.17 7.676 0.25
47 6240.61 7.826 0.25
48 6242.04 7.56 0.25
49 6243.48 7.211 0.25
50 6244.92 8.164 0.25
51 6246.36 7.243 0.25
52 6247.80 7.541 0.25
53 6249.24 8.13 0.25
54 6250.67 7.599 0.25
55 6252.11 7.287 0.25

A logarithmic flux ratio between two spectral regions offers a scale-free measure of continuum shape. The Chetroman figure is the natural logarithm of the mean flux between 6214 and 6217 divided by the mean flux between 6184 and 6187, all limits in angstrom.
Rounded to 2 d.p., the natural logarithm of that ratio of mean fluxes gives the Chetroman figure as -0.05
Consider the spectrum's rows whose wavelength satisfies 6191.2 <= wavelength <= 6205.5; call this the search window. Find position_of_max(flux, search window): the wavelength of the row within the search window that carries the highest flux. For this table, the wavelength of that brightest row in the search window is 6196.22 angstrom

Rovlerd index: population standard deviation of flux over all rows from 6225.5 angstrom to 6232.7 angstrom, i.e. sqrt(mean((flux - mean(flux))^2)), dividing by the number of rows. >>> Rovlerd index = 0.33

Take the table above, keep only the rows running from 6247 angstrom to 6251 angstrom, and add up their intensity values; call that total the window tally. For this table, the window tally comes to 23.3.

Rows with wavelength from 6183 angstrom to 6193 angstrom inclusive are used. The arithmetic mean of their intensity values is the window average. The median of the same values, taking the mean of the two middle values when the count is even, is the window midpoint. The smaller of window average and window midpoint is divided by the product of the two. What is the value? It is 0.126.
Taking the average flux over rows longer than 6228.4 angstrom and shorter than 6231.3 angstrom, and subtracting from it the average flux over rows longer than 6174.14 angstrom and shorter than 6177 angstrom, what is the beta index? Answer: -0.5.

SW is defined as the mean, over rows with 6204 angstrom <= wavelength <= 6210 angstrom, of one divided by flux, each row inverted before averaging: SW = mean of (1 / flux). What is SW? 0.128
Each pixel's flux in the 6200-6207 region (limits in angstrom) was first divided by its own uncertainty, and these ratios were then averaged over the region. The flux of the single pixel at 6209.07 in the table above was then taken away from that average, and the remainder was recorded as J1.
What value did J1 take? 22.8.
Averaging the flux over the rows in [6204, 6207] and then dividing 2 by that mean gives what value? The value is 0.255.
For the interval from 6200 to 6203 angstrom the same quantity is 0.258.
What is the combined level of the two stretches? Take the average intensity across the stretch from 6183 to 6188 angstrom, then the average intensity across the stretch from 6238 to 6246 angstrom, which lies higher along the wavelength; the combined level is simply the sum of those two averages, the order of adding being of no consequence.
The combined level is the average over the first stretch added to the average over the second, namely 15.8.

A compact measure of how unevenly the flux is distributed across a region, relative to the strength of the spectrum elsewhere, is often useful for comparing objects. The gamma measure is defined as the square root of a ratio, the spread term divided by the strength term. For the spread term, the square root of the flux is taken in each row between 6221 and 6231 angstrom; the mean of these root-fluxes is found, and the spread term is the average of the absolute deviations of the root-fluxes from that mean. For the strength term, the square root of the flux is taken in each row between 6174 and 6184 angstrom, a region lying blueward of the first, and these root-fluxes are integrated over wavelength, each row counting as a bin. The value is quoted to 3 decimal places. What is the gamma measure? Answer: 0.042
